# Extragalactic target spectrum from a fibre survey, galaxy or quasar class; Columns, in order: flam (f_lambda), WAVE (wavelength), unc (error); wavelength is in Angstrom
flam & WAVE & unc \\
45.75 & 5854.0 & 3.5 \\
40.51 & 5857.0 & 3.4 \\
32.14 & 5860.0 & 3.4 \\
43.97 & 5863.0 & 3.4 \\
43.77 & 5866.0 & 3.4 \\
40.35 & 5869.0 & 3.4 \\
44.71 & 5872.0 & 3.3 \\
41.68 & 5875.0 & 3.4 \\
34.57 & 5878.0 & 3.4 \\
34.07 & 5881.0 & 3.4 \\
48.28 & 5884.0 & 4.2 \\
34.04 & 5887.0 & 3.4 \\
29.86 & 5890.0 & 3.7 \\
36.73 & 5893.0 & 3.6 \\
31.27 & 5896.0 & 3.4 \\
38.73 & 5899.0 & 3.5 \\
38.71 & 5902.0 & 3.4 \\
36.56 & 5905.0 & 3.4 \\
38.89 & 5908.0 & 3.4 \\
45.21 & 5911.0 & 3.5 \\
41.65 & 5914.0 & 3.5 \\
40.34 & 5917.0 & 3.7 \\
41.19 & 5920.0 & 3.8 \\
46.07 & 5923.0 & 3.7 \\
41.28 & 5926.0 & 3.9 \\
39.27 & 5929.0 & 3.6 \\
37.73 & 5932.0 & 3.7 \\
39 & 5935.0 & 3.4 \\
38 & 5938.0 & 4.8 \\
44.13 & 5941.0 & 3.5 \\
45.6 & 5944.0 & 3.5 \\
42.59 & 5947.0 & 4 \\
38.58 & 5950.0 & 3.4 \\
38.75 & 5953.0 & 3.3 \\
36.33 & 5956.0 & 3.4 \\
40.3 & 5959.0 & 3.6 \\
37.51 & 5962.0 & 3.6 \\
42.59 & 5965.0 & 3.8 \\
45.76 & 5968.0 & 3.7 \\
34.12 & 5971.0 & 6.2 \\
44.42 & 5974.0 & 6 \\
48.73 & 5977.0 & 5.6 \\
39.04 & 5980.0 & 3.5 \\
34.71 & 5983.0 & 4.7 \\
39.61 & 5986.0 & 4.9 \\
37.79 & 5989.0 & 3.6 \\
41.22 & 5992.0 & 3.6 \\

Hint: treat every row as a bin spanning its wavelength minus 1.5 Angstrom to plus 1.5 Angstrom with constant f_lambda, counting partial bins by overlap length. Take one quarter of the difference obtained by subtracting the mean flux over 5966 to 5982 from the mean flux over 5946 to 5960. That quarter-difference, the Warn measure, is -0.8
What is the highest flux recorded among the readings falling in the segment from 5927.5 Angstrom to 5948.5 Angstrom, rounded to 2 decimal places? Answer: 45.60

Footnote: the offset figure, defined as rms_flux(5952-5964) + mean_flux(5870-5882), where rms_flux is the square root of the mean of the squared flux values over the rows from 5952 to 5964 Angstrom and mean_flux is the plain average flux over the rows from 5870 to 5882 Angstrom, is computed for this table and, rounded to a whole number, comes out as 77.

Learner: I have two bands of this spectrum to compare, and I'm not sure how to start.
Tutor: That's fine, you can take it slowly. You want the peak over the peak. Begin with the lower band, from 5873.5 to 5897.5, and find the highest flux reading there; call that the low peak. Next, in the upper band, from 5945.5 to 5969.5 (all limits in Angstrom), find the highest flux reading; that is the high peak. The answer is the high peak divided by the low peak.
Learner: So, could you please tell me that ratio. 0.95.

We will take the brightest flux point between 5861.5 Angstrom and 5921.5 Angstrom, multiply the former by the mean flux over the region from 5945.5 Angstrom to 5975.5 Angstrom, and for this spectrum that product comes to 1936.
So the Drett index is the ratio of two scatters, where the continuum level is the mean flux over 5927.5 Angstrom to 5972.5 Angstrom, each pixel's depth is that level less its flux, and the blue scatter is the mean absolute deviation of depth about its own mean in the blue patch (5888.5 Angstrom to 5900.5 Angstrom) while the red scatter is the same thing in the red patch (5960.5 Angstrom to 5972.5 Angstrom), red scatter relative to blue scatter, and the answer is 1.17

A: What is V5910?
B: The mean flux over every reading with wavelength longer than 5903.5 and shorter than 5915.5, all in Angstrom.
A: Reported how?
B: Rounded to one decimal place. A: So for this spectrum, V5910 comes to 40.6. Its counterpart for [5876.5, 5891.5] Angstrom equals 36.2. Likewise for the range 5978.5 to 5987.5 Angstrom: 37.8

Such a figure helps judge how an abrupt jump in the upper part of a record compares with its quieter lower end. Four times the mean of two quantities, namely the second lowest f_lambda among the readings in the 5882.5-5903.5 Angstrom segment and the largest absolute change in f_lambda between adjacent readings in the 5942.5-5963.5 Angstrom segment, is 71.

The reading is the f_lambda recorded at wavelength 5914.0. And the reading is 41.65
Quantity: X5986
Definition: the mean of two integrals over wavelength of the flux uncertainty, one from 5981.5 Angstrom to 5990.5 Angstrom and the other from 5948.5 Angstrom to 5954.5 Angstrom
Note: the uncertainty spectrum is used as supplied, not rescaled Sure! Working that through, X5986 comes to 30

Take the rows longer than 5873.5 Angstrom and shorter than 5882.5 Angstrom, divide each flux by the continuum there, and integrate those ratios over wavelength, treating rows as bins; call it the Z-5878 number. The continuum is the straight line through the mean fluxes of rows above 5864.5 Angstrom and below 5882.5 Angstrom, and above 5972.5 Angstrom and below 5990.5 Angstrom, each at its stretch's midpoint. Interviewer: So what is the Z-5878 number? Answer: 8.3 Angstrom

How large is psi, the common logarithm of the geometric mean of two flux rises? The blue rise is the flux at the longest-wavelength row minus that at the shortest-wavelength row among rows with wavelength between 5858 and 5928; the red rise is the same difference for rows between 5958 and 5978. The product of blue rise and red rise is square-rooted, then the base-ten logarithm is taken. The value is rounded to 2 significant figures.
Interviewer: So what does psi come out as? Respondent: 0.94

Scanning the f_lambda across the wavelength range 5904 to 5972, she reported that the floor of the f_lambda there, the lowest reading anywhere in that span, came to 34.12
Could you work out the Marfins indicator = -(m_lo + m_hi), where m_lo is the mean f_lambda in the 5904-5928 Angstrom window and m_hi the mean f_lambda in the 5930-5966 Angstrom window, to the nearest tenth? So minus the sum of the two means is -81.5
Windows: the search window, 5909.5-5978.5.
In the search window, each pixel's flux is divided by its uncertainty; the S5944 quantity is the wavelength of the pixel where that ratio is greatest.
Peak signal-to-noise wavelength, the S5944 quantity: 5944.0 Angstrom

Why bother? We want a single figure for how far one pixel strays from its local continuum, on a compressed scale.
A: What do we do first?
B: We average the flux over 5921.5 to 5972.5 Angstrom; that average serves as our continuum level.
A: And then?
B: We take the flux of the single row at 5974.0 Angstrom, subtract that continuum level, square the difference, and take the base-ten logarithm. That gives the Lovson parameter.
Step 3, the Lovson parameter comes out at 1.2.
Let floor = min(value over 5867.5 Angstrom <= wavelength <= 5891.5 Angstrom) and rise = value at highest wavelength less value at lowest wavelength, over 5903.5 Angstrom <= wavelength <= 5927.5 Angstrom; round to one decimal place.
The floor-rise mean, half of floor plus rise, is 17.3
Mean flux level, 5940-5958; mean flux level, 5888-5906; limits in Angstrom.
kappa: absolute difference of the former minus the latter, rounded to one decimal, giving 5.7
